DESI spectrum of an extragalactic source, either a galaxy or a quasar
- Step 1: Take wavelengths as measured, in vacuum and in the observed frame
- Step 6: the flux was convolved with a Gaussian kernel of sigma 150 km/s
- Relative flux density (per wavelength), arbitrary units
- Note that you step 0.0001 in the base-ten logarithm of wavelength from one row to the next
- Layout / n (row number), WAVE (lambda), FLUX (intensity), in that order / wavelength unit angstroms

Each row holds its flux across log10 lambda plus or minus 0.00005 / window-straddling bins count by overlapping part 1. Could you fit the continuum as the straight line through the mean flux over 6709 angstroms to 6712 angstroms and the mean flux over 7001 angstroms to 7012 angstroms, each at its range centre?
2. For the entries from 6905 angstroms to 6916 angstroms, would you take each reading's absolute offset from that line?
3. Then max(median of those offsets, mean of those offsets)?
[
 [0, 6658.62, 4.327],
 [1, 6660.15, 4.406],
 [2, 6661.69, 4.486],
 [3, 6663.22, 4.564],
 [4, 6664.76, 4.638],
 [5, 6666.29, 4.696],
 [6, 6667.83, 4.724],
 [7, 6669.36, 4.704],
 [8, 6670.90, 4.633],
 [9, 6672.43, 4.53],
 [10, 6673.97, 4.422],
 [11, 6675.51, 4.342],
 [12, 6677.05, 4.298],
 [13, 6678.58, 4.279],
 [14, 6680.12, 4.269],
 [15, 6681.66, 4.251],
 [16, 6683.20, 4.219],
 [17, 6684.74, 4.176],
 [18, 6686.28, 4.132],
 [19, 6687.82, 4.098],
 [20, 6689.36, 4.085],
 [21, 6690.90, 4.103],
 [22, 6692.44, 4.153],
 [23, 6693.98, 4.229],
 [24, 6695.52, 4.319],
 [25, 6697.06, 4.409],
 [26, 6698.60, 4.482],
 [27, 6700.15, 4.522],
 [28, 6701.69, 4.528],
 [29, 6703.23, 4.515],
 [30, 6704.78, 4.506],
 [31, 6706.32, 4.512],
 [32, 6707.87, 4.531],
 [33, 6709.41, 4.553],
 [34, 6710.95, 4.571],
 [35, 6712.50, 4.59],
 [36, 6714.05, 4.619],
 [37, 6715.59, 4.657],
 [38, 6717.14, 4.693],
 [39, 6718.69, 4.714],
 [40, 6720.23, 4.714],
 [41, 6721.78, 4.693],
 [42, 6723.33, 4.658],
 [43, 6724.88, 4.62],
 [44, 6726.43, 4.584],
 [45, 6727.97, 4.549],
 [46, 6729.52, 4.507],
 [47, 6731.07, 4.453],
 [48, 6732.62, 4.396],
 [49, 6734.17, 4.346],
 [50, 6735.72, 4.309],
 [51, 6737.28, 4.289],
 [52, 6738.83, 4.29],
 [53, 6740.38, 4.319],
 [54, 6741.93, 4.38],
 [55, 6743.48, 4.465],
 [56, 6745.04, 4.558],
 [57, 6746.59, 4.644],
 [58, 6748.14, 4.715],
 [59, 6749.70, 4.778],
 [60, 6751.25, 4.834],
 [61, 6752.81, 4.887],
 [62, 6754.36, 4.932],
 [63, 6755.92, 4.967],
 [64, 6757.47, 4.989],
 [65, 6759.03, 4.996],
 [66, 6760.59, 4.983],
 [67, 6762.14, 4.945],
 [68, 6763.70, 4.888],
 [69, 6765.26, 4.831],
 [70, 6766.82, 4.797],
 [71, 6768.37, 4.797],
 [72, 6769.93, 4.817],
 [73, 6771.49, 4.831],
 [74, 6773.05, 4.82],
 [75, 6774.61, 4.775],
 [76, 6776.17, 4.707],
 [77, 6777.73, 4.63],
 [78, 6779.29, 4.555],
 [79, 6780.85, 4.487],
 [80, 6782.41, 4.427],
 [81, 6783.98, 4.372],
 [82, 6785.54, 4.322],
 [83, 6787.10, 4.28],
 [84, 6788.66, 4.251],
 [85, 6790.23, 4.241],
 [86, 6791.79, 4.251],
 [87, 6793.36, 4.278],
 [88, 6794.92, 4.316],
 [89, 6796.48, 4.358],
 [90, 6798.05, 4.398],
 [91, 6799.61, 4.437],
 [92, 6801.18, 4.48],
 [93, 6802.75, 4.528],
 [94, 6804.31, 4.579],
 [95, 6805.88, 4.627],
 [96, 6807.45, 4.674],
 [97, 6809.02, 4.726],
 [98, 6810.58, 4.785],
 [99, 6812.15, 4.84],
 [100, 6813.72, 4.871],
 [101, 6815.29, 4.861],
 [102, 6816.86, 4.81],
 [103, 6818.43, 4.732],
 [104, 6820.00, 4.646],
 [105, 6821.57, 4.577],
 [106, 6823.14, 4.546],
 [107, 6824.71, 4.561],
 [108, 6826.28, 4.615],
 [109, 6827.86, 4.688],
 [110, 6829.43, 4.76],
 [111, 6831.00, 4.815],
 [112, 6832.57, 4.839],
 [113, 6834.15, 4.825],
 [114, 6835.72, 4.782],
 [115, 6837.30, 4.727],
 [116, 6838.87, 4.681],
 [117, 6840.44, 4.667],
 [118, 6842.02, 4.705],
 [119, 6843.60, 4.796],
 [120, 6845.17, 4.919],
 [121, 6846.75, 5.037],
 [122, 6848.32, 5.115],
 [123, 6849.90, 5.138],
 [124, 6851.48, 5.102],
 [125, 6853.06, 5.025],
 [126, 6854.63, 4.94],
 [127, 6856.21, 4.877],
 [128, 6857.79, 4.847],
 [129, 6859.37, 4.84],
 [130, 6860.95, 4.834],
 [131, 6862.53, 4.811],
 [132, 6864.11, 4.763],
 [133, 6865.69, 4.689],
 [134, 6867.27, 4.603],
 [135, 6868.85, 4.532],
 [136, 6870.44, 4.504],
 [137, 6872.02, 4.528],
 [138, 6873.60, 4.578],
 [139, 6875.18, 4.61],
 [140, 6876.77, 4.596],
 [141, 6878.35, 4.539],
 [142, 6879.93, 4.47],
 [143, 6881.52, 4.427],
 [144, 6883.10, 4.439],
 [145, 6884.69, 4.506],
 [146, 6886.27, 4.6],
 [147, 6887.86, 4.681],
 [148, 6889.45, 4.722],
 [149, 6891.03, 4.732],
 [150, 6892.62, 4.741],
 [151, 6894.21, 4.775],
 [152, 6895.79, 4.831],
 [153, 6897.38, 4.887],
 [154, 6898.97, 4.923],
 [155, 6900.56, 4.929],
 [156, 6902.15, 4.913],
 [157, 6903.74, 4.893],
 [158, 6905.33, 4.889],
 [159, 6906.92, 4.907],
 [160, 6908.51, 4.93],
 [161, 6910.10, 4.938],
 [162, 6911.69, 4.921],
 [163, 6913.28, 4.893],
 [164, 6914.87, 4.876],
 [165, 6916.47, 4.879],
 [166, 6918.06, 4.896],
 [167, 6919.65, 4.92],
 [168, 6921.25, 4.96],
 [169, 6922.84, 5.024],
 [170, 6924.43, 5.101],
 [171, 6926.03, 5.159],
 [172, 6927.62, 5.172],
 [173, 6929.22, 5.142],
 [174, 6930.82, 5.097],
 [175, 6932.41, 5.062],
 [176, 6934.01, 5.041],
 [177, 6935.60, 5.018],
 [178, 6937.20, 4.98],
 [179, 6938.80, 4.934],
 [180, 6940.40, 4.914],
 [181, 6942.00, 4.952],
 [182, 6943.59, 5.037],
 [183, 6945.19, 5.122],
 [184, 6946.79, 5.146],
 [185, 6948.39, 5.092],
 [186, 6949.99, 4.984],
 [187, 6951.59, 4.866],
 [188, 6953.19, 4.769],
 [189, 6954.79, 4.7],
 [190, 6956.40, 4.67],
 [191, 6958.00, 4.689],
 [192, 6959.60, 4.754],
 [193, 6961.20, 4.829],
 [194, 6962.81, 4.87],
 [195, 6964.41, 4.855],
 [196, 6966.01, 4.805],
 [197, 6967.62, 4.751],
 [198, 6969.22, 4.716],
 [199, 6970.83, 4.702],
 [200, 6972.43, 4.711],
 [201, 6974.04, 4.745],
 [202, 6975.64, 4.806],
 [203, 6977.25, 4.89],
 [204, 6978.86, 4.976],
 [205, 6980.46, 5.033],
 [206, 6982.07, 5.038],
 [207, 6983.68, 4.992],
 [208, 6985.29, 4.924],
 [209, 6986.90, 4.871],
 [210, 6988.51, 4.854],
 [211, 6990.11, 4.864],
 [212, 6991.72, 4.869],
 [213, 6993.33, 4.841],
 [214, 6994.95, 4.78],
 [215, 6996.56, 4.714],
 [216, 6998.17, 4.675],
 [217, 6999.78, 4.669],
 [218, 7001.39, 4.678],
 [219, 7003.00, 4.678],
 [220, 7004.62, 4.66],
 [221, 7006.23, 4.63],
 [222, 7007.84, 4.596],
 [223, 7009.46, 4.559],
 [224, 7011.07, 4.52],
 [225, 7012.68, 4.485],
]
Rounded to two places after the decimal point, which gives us 0.31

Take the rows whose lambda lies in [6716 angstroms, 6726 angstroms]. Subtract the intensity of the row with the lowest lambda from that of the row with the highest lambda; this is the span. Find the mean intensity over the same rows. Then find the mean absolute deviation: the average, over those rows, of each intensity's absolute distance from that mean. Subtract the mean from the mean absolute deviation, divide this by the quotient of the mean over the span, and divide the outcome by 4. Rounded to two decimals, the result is 0.02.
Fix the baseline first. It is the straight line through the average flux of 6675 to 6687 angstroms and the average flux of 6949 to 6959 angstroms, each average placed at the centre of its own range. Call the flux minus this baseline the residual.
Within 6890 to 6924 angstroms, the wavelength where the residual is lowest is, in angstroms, 6891.03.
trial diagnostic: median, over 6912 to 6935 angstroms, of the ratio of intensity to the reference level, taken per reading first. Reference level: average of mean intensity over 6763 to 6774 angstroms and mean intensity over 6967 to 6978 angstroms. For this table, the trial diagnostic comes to 1.050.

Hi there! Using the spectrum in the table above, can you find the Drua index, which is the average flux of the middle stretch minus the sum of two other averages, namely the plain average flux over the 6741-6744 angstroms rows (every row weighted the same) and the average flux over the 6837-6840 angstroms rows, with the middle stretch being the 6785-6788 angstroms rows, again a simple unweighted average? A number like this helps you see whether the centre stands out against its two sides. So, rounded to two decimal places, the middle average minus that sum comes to -4.83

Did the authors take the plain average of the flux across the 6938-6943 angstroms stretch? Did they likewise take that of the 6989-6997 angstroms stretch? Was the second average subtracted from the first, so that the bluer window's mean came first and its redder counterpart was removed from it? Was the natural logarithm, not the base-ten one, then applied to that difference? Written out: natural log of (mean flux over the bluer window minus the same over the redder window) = -2.1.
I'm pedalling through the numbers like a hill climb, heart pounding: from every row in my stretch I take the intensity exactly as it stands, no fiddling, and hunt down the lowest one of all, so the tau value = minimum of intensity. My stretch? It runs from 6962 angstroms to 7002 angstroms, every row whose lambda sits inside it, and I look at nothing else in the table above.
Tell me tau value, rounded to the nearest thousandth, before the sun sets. 4.669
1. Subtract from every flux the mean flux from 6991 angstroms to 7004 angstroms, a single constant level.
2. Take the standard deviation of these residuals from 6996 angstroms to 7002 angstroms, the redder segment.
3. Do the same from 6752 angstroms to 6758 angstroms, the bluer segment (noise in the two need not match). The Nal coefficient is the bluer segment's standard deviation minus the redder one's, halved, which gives 0.01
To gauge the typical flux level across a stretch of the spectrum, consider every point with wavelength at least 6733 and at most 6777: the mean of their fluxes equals 4.71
